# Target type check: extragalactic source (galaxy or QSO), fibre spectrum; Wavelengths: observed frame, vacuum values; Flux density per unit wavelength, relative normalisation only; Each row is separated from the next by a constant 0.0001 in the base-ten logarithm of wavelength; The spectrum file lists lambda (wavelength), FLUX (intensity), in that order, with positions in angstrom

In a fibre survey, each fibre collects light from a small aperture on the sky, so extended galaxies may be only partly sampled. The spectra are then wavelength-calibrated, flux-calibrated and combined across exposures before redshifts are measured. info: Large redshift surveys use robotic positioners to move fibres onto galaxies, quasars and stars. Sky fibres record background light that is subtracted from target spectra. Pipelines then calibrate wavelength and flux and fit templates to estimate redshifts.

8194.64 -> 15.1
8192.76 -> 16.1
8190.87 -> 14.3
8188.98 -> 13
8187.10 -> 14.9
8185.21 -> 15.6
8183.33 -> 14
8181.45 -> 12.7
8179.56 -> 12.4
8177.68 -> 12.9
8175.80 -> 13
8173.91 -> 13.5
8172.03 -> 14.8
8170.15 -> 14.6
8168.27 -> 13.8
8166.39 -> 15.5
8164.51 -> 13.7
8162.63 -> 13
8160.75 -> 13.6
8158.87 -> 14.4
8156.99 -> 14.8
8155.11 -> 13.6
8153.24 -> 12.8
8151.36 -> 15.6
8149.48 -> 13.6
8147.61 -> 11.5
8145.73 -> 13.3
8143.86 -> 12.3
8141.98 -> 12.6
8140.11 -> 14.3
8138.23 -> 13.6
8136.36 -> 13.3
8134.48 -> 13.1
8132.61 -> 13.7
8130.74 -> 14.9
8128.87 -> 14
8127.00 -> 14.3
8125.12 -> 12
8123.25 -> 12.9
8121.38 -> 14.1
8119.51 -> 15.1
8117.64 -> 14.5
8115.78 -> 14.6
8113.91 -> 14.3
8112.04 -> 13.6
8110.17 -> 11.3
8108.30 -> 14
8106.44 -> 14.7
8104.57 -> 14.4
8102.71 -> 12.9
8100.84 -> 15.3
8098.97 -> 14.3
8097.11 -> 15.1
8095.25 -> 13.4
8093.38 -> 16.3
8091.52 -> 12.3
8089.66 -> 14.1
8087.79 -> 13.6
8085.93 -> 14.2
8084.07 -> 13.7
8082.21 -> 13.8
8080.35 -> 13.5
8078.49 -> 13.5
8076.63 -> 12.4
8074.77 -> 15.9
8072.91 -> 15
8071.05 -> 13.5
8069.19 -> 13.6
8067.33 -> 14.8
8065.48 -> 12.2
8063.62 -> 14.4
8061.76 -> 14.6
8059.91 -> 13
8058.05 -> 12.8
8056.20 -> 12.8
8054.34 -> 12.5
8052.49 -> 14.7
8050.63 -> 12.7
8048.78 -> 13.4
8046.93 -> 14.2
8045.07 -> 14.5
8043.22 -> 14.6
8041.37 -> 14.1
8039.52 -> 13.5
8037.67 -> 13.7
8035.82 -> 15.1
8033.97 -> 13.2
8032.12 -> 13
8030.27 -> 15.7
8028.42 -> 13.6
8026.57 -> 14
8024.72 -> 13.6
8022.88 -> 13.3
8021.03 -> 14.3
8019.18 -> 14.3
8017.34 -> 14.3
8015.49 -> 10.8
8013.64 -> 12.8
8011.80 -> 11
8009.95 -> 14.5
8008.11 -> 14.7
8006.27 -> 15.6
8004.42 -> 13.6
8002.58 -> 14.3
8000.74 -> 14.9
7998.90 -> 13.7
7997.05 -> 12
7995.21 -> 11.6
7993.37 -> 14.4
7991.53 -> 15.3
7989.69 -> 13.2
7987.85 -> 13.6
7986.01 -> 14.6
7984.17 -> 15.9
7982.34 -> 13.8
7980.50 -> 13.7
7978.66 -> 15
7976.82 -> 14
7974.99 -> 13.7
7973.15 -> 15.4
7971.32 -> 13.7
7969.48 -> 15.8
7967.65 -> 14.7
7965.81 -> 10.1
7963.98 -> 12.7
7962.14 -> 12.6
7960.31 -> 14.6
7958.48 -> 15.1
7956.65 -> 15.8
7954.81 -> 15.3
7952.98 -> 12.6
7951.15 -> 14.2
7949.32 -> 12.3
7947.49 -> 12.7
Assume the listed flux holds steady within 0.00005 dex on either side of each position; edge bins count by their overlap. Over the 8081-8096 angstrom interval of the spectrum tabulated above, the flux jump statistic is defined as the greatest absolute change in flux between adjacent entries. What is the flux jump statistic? 4.00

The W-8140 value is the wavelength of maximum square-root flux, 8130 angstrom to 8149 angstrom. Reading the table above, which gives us 8130.74 angstrom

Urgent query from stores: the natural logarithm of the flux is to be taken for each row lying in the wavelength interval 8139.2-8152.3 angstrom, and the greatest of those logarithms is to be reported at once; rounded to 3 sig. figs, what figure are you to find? 2.75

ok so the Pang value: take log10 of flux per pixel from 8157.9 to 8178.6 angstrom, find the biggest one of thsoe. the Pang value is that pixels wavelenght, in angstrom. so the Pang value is 8166.39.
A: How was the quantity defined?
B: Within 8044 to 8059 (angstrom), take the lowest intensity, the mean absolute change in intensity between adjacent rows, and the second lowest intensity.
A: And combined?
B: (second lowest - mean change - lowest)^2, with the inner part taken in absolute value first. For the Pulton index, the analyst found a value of 0.49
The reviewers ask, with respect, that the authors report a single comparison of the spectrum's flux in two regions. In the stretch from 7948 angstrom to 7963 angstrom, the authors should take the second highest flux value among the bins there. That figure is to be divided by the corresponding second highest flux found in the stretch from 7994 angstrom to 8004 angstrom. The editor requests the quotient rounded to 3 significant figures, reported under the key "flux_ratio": 1.07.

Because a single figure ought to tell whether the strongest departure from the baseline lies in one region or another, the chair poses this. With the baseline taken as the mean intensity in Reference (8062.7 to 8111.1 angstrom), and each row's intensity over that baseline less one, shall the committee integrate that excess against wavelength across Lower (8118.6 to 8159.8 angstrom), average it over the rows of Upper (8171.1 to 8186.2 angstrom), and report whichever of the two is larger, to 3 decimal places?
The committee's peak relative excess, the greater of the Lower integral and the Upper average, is -0.023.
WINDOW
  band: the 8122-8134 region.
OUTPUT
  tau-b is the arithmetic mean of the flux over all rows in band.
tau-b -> 13.6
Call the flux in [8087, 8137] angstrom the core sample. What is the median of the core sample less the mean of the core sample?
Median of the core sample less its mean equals 0.17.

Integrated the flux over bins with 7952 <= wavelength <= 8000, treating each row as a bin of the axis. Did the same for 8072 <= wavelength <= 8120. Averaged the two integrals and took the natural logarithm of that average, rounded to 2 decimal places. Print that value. 6.51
